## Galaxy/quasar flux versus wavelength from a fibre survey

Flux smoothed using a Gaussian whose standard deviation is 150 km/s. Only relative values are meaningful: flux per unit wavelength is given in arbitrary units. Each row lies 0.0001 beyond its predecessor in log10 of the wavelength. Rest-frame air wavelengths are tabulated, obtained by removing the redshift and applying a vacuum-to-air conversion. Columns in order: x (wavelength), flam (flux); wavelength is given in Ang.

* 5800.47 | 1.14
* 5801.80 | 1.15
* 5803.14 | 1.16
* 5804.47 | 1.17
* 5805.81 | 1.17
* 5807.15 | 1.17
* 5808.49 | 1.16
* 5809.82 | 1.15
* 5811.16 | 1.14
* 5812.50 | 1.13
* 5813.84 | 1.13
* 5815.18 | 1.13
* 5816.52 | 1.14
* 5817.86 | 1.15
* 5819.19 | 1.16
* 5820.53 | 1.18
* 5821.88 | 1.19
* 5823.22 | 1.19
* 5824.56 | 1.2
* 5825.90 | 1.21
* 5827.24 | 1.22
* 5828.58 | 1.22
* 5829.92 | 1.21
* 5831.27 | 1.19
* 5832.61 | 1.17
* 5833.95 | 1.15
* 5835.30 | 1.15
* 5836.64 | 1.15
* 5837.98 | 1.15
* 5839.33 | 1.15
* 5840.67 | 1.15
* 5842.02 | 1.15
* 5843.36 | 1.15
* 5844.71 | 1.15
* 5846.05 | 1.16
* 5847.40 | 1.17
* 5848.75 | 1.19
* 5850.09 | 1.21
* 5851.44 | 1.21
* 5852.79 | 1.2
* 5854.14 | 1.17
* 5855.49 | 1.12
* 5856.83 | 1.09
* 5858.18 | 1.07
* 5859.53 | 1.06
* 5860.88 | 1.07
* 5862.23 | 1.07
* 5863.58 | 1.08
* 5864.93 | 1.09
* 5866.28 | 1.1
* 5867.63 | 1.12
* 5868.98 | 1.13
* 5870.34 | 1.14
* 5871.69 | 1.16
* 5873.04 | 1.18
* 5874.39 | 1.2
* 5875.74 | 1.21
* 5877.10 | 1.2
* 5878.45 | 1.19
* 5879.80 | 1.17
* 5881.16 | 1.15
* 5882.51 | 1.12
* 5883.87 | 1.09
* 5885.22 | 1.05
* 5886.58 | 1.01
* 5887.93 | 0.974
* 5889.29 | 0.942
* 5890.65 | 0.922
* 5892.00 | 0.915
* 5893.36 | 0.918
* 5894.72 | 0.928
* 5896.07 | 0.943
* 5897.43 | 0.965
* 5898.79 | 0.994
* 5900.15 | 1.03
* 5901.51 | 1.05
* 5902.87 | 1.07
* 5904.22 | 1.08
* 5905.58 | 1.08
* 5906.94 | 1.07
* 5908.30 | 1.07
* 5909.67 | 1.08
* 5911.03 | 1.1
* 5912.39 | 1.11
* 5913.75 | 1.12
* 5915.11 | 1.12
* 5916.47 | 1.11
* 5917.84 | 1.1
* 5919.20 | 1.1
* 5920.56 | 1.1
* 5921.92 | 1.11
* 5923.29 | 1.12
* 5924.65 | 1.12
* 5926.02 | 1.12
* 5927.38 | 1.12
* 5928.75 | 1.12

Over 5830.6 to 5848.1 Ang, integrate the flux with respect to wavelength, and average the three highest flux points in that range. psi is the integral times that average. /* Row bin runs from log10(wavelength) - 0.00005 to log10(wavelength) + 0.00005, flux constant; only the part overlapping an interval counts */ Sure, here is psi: 24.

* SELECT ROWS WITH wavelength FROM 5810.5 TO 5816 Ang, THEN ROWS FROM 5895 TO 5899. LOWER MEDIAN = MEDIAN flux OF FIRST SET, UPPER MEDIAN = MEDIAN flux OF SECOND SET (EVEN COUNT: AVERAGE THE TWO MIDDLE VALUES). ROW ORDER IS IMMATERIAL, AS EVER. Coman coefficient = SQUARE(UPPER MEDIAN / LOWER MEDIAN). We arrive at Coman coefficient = 0.73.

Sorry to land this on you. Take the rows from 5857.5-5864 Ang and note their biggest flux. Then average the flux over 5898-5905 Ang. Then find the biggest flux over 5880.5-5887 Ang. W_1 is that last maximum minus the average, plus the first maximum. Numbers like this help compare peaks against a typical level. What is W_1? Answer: 1.19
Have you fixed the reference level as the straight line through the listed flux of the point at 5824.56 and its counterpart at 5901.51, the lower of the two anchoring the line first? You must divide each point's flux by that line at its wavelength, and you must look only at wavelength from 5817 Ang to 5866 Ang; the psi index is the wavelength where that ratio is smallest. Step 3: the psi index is 5859.53 Ang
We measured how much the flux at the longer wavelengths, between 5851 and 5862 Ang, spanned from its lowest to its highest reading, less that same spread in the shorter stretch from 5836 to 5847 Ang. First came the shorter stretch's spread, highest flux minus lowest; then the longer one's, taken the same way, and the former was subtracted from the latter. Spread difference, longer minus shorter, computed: 0.14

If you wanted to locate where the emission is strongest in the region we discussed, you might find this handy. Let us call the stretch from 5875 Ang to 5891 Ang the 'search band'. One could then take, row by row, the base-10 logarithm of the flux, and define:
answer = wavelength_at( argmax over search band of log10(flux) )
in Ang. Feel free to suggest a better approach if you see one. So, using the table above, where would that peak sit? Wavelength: 5875.74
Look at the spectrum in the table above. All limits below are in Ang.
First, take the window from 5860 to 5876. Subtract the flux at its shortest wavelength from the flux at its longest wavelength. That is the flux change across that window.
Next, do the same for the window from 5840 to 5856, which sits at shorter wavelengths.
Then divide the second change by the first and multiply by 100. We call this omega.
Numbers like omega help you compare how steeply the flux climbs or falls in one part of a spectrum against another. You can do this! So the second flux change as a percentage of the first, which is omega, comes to -21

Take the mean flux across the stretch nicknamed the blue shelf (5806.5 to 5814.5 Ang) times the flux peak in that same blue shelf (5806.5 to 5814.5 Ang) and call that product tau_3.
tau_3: 1.34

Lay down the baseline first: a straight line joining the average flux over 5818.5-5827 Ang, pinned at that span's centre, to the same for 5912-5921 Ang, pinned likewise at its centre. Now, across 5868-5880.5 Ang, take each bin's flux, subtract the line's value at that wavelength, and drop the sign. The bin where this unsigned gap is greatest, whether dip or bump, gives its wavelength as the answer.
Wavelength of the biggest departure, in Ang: 5875.74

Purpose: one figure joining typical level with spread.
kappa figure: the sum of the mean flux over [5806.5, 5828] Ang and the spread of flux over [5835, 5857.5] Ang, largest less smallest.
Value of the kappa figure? 1.29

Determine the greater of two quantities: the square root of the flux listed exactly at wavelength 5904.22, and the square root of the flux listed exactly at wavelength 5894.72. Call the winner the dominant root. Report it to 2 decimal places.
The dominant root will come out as 1.04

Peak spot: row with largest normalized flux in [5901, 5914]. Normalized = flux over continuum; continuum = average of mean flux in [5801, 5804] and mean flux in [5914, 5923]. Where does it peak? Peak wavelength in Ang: 5913.75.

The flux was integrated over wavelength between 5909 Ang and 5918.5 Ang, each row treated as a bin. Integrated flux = 10.5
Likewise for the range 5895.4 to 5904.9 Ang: 9.7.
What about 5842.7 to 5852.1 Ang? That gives 11.1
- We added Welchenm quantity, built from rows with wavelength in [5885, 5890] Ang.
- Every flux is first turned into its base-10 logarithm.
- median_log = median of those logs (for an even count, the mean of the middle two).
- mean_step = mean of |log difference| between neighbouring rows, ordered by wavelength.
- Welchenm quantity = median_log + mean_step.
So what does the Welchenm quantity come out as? 0.01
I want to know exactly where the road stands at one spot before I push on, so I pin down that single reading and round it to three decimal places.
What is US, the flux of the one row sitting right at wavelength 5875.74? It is 1.210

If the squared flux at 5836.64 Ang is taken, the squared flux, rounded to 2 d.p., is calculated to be 1.32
